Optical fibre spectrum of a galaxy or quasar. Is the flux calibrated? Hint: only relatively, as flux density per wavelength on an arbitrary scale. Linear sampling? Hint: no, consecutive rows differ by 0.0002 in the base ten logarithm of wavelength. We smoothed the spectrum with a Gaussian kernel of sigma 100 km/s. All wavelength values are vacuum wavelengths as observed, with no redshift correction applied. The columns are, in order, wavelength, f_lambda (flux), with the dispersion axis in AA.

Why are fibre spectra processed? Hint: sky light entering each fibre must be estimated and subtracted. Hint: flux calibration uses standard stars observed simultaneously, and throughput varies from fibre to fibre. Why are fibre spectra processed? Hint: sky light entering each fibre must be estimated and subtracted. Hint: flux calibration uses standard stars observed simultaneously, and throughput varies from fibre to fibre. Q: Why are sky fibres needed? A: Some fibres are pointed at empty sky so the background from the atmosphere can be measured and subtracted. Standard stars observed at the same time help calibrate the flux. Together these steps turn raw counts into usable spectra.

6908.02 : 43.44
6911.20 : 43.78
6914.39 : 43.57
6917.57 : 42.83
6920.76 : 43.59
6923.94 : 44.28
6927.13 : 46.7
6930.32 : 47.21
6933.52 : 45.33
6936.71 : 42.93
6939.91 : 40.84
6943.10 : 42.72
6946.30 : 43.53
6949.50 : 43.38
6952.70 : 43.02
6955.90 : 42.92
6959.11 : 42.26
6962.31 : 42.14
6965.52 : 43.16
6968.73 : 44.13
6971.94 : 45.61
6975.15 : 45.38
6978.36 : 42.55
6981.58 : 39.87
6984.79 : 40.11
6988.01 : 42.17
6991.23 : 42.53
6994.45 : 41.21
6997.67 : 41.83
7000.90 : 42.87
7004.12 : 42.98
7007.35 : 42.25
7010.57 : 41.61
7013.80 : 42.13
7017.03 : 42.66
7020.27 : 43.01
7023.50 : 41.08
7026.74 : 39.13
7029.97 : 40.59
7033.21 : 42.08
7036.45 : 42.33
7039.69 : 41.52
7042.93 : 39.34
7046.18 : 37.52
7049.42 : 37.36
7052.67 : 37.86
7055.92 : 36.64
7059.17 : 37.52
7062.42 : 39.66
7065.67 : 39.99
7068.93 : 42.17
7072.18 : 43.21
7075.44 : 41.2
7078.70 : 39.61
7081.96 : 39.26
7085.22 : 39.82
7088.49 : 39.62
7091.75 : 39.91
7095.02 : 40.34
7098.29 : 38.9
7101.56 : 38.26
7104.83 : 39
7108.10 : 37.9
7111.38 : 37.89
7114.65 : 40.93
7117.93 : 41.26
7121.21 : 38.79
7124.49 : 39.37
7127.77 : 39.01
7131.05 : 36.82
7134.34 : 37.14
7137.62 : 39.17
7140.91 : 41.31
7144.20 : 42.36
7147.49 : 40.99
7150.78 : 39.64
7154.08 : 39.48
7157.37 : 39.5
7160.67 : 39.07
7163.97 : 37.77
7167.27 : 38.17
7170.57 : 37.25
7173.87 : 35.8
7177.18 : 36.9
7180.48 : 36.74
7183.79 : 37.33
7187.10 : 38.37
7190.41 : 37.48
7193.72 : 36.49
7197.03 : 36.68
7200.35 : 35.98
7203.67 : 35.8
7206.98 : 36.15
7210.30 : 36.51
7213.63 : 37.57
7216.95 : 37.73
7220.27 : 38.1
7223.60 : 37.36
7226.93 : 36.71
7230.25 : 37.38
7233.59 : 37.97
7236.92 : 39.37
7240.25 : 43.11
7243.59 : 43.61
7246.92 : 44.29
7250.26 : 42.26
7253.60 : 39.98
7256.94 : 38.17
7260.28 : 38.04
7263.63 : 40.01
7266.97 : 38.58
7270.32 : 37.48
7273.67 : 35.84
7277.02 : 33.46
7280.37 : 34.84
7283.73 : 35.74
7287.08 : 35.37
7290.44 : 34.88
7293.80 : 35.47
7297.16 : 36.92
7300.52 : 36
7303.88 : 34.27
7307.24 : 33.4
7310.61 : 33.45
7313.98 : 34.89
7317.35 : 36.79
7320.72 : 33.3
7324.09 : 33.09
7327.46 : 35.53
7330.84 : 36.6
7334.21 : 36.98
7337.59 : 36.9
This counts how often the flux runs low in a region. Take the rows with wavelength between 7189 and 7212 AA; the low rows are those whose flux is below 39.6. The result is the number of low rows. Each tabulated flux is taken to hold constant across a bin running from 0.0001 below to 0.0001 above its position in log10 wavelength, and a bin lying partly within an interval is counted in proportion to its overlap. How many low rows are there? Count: 7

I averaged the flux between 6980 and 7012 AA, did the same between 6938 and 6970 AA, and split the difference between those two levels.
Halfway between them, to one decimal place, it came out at 42.3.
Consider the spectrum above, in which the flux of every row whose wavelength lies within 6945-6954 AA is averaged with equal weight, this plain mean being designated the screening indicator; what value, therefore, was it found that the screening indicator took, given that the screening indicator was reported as 43.3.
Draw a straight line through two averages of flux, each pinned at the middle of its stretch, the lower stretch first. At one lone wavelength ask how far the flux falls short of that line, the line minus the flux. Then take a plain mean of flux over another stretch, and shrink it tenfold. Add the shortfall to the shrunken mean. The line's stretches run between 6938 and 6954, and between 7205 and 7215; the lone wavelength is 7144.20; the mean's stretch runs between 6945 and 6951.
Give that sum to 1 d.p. 0.2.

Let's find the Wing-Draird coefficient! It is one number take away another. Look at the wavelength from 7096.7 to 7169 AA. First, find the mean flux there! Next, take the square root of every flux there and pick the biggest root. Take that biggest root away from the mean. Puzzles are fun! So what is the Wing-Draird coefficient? 32.7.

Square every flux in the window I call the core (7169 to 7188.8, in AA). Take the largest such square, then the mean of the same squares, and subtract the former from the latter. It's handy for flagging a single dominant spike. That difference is -98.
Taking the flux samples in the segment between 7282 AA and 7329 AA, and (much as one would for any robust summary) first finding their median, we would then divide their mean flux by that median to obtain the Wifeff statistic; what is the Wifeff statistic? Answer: 0.994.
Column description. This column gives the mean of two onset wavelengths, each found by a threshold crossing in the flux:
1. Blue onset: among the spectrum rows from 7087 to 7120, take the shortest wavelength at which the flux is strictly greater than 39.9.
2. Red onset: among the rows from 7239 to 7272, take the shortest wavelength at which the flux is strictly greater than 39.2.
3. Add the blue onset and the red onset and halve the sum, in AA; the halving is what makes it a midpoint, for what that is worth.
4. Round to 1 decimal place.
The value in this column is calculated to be 7166.0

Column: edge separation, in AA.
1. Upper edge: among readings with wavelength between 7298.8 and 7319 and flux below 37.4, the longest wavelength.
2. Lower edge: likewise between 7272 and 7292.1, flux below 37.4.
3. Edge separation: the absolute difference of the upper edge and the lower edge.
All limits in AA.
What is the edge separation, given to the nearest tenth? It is 26.9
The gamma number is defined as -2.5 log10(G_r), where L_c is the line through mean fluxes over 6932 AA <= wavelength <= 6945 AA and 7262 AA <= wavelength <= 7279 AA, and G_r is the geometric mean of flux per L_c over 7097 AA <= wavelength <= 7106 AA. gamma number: 0.037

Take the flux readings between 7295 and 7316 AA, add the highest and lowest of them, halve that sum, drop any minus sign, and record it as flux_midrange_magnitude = 35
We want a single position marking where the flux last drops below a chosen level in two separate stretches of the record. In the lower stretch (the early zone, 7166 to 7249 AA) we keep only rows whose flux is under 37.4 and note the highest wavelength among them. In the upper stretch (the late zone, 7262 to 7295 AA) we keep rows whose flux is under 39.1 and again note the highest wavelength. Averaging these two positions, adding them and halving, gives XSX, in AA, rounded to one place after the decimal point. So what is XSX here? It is 7262.0 AA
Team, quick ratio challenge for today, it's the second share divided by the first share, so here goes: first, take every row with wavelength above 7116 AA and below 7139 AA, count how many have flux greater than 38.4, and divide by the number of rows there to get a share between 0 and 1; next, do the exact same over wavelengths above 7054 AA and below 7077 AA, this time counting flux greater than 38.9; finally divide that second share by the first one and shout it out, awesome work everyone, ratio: 1.0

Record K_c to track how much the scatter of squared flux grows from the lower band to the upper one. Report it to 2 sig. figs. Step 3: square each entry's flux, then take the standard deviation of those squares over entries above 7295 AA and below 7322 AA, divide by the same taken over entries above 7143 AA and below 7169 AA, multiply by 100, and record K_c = 90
